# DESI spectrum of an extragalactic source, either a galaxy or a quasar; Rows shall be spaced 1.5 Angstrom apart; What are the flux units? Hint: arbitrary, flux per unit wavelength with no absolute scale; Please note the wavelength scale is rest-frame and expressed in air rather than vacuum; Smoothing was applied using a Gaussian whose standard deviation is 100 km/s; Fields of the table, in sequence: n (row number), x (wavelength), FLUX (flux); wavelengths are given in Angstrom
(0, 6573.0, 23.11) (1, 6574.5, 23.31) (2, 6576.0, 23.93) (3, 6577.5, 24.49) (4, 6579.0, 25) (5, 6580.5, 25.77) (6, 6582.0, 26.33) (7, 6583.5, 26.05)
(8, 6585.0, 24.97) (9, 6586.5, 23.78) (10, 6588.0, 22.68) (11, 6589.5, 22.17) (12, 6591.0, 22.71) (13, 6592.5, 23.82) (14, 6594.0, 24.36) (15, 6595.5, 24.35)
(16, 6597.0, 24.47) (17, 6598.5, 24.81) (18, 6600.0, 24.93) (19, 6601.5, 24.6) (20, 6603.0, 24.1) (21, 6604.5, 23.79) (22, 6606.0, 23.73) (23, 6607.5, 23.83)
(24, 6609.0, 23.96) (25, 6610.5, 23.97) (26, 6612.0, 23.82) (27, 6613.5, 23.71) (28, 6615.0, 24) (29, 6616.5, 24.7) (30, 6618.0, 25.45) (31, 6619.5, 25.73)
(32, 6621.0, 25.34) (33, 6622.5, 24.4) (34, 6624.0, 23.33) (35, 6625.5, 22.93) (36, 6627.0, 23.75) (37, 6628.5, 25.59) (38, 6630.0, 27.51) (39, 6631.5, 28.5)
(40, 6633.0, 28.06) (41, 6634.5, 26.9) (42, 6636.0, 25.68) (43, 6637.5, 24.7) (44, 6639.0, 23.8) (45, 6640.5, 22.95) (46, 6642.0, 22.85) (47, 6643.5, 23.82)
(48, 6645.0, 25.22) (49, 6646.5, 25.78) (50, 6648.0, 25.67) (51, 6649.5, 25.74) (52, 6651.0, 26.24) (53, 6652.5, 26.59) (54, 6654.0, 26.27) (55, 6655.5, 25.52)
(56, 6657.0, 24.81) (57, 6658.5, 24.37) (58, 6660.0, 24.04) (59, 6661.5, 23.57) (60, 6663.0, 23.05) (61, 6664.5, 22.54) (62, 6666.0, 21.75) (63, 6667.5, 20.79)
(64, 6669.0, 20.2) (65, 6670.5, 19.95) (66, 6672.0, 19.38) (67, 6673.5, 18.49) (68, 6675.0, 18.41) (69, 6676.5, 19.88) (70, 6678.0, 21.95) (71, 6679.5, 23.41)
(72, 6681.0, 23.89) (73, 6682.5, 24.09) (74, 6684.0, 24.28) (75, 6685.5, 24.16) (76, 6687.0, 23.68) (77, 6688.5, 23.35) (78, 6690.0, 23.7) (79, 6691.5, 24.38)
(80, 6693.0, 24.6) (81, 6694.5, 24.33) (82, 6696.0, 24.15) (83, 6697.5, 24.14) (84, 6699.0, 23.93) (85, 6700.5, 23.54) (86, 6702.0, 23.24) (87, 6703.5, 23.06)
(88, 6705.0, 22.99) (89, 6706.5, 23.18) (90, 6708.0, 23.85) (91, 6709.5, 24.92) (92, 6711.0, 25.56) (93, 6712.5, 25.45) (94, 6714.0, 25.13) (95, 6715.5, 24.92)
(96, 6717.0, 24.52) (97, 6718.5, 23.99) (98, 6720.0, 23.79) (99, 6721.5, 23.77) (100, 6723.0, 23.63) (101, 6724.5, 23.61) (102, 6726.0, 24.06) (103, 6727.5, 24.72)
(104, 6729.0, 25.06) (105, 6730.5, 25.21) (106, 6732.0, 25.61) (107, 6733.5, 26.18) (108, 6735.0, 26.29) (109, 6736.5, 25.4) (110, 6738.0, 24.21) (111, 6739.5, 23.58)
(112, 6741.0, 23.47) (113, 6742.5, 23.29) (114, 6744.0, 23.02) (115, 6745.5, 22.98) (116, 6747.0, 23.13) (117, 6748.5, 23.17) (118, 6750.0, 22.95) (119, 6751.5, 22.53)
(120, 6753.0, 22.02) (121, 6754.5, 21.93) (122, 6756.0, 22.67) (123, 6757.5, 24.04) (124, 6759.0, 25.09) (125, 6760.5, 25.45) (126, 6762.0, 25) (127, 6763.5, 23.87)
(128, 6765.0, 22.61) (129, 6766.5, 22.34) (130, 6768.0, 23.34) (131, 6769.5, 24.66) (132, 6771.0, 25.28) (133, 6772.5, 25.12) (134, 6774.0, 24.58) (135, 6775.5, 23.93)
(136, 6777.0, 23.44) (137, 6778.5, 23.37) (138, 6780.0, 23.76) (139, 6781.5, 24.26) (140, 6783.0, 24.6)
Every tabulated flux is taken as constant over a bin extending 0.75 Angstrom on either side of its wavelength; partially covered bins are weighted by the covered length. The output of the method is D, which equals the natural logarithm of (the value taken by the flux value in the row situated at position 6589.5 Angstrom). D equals 3.10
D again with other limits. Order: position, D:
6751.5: 3.11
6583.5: 3.26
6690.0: 3.17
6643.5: 3.17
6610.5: 3.18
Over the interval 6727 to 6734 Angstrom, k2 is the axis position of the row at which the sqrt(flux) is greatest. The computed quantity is 6733.5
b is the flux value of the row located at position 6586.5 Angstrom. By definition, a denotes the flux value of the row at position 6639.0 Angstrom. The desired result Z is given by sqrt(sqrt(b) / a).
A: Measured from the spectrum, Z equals 0.453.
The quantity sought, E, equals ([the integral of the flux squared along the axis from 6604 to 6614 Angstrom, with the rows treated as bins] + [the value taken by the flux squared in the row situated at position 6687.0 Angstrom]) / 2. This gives 3121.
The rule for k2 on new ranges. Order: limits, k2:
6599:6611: 6600.0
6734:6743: 6735.0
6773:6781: 6774.0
